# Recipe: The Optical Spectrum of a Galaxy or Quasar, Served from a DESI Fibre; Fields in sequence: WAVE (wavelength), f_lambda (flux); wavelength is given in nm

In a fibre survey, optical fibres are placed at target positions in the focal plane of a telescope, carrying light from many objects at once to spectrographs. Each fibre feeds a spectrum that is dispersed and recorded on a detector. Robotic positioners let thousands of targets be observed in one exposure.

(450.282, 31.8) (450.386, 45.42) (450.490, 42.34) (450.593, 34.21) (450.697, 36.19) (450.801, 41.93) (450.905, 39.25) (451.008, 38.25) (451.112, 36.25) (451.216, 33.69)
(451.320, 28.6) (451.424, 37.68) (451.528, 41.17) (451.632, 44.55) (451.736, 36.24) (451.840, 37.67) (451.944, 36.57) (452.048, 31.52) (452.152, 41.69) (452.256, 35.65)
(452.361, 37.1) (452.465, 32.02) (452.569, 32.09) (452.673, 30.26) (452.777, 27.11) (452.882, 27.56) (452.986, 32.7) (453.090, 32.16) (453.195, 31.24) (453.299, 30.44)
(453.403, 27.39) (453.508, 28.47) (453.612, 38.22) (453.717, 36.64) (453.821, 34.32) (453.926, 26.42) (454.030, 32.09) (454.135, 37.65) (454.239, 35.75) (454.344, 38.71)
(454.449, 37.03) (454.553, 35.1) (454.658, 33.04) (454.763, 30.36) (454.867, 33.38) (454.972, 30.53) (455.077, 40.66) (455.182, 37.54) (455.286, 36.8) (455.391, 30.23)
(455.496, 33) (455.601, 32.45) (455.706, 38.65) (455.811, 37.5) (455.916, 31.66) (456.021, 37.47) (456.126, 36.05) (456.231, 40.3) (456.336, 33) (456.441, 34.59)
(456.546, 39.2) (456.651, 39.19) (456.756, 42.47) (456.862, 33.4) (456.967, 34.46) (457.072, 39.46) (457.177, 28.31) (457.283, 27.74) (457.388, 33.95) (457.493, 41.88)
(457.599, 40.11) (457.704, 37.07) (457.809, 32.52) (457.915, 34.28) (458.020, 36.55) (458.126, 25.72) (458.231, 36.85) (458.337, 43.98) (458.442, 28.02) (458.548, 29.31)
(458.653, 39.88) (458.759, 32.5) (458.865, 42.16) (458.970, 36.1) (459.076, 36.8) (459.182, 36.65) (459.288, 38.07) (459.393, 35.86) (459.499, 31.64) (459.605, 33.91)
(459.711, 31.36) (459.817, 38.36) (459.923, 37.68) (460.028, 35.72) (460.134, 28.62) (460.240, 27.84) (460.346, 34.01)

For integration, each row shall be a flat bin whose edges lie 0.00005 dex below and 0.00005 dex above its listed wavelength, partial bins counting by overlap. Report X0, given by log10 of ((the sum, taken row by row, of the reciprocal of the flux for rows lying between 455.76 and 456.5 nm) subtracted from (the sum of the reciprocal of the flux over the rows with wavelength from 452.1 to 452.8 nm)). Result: -1.84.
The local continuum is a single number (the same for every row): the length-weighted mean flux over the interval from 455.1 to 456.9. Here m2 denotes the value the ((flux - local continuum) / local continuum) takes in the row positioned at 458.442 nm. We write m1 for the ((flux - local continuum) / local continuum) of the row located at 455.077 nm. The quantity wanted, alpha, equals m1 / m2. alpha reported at -0.5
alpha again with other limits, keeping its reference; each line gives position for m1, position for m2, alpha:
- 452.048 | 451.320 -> 0.6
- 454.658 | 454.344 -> -1.2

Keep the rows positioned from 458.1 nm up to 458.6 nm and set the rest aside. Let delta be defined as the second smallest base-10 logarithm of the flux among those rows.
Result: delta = 1.45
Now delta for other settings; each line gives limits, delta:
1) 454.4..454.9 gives 1.52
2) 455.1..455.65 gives 1.51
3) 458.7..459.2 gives 1.56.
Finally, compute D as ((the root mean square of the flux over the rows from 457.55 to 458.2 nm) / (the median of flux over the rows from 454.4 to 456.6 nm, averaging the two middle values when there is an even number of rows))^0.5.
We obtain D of 0.99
